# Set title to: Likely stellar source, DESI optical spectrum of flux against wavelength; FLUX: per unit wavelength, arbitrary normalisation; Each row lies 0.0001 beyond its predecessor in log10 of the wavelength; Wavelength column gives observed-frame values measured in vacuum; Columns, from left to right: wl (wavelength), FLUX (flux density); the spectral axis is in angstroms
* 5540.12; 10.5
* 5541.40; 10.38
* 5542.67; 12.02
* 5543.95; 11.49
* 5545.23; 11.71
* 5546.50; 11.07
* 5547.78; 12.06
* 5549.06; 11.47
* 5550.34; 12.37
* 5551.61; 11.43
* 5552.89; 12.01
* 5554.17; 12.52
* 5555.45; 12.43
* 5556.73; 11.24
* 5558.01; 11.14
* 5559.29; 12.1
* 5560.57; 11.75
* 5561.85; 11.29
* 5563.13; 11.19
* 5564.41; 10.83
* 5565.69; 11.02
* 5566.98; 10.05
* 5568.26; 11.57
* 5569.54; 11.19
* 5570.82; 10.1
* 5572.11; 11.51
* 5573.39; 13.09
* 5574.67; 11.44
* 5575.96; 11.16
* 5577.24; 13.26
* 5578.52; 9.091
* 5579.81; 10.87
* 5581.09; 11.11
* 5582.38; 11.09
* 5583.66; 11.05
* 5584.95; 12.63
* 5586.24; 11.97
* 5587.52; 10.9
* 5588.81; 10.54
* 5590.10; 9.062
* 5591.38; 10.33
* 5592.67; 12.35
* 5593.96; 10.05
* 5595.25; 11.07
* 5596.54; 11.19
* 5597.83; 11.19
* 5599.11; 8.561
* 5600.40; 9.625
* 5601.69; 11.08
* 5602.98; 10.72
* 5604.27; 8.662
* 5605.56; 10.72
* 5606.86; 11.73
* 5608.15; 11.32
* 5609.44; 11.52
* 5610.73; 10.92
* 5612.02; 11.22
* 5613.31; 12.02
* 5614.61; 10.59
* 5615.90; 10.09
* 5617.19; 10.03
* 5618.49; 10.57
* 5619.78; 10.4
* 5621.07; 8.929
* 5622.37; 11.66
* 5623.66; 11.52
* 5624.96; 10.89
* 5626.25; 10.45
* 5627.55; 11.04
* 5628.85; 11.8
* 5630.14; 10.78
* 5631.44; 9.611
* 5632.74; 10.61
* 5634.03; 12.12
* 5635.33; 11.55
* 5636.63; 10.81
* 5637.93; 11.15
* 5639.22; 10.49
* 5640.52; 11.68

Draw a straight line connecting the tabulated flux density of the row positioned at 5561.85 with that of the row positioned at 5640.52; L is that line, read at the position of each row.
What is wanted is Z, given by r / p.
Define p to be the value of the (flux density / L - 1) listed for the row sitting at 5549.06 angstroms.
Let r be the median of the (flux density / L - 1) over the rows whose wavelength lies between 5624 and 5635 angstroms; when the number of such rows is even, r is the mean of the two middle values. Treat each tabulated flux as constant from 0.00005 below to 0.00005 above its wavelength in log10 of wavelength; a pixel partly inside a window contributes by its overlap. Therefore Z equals -3.1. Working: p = 0.02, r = -0.067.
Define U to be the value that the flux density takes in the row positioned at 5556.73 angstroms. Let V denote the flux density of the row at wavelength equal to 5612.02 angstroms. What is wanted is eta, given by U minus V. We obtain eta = 0.0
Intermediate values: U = 11.24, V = 11.22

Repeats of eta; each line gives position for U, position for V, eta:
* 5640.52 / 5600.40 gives 2.1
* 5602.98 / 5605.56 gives 0.0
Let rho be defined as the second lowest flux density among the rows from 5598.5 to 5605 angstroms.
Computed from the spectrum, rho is 8.662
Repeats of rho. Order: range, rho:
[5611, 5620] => 10.09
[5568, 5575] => 11.19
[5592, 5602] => 9.625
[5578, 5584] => 10.87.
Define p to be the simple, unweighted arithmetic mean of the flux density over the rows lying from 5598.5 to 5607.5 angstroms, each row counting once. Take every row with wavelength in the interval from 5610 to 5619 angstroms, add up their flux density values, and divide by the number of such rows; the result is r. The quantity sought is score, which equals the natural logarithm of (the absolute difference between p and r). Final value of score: -0.5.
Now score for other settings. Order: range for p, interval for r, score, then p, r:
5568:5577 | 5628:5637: -0.9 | 11.4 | 11.0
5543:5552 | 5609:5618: -0.3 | 11.7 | 10.9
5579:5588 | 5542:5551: -1.0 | 11.4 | 11.7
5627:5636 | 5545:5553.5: -0.4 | 11.1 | 11.7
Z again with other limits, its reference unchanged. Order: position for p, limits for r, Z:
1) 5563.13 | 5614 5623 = 10.8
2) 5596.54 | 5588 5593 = 3.7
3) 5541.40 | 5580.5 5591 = 0.4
